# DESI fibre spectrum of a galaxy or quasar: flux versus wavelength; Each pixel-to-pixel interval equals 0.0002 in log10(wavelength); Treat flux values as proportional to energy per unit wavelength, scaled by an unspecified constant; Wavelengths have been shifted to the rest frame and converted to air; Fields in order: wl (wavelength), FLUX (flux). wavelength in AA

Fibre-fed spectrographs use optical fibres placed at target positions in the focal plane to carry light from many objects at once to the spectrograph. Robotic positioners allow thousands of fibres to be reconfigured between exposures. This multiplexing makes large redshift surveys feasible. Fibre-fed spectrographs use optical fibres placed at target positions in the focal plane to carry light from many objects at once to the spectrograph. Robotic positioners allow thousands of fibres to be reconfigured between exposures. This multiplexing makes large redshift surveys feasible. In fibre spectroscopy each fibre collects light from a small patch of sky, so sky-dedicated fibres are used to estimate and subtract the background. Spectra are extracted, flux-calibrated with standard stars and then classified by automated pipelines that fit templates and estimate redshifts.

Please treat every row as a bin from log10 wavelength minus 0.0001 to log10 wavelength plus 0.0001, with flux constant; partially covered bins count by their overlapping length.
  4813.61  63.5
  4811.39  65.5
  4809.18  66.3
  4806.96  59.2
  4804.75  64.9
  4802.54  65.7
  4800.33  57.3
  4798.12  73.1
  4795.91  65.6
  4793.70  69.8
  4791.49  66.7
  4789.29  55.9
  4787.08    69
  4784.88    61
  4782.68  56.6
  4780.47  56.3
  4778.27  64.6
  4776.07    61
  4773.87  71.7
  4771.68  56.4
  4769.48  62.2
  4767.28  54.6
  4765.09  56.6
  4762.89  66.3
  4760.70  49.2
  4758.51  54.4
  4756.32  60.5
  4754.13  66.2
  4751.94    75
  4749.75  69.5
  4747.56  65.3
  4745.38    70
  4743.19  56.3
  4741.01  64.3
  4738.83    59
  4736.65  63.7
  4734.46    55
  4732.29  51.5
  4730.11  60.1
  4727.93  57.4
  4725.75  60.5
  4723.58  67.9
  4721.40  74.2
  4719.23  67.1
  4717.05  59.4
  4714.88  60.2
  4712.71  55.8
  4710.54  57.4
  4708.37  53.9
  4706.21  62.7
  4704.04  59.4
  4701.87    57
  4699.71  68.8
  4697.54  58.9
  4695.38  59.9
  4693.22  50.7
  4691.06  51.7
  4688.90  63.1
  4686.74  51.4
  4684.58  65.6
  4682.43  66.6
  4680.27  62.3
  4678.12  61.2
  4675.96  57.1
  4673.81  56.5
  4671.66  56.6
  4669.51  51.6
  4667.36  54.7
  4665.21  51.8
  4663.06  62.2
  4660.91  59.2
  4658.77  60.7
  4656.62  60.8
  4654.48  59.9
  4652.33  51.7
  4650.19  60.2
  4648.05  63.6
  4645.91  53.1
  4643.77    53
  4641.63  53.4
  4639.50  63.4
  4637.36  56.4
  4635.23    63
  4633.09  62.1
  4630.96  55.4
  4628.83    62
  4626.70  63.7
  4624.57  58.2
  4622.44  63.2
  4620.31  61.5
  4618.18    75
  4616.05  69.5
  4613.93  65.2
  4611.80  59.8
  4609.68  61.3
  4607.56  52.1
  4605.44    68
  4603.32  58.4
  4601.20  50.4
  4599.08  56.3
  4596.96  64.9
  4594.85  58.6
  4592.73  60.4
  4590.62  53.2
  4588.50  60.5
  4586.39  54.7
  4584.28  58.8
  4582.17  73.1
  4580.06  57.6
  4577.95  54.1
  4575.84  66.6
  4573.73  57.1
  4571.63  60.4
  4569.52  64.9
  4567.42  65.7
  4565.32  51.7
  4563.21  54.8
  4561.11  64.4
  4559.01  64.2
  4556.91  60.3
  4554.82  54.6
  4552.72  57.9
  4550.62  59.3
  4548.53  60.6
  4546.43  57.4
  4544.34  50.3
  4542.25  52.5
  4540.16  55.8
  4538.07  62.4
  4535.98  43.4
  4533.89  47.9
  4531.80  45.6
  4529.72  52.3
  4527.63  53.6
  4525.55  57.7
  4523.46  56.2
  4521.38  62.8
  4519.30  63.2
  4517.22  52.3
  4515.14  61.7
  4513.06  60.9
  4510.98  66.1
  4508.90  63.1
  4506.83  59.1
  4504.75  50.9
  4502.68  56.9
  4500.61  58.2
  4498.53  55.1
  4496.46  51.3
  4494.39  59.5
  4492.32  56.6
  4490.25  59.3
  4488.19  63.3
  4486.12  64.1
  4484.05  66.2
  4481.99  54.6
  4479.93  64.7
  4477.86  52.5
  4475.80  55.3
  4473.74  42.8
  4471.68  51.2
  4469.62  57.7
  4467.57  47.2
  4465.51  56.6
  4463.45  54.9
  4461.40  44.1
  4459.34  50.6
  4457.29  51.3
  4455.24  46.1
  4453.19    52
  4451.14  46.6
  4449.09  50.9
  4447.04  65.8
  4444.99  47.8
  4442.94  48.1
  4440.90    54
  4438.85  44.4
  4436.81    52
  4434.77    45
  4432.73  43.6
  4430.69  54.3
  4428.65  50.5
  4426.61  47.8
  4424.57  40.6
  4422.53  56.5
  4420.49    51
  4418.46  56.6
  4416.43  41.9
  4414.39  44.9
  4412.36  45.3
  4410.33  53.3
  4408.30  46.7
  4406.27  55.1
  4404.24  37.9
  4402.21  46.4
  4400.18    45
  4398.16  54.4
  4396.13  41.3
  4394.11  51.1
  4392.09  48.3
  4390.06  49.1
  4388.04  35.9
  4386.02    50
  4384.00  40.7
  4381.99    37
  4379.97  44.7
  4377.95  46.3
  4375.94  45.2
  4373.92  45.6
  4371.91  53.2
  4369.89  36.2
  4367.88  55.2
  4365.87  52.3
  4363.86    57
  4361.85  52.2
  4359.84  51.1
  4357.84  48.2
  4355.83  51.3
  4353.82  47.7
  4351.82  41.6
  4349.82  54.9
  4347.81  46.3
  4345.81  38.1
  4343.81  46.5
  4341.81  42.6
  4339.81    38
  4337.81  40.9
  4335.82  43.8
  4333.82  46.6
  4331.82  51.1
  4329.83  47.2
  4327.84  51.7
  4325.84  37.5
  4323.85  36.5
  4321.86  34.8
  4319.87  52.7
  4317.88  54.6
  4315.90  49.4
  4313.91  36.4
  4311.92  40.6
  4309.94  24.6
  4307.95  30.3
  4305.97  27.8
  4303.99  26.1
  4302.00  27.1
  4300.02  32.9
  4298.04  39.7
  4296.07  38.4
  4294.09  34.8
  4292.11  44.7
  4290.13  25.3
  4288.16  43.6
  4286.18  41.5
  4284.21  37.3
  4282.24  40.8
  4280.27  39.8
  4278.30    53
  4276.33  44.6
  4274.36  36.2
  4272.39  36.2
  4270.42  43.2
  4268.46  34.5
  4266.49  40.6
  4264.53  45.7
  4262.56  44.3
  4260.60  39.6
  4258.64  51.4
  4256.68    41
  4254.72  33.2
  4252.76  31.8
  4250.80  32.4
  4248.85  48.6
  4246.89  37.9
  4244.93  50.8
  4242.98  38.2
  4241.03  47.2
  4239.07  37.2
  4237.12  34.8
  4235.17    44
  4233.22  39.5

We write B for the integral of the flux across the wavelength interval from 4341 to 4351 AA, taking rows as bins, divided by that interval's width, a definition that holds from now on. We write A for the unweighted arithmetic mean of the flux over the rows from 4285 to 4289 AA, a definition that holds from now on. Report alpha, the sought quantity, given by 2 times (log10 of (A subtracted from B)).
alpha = 1.0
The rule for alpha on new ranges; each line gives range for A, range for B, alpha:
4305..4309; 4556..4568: 3.0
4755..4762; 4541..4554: 0.4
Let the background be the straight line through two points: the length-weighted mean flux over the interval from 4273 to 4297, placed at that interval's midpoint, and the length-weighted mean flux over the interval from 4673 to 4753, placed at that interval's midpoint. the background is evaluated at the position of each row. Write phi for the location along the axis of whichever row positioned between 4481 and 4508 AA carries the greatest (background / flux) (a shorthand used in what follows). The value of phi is 4504.75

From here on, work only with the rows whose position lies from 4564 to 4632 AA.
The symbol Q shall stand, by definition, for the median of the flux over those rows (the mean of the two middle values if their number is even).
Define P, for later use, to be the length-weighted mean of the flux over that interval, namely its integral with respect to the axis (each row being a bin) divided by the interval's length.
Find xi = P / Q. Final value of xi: 1.00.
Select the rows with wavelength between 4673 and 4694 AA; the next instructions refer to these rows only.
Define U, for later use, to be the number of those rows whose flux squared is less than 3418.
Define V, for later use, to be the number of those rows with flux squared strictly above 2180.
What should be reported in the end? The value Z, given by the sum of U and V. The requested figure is 15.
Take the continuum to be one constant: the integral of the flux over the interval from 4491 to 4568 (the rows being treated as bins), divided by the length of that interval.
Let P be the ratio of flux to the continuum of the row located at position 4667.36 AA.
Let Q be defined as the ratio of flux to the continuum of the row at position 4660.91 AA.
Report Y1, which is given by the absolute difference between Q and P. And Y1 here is 0.08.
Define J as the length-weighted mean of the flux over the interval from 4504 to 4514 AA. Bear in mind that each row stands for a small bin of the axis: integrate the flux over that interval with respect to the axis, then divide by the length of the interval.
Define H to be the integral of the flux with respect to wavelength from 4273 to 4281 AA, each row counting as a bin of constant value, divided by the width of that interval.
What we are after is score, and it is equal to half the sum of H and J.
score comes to 52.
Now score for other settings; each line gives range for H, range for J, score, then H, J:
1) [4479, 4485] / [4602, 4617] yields 62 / 62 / 62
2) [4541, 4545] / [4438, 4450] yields 52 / 52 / 52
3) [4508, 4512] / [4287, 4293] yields 51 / 65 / 38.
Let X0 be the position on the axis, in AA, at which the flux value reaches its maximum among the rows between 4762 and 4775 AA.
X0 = 4773.87 AA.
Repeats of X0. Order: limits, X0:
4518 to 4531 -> 4519.30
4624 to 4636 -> 4626.70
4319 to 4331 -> 4319.87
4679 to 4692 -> 4682.43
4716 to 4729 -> 4721.40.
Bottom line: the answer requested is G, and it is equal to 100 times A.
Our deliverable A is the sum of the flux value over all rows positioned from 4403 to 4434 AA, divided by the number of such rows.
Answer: 4840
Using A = 48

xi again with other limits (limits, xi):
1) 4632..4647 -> 1.02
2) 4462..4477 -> 0.95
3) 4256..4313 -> 0.96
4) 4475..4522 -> 1.00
